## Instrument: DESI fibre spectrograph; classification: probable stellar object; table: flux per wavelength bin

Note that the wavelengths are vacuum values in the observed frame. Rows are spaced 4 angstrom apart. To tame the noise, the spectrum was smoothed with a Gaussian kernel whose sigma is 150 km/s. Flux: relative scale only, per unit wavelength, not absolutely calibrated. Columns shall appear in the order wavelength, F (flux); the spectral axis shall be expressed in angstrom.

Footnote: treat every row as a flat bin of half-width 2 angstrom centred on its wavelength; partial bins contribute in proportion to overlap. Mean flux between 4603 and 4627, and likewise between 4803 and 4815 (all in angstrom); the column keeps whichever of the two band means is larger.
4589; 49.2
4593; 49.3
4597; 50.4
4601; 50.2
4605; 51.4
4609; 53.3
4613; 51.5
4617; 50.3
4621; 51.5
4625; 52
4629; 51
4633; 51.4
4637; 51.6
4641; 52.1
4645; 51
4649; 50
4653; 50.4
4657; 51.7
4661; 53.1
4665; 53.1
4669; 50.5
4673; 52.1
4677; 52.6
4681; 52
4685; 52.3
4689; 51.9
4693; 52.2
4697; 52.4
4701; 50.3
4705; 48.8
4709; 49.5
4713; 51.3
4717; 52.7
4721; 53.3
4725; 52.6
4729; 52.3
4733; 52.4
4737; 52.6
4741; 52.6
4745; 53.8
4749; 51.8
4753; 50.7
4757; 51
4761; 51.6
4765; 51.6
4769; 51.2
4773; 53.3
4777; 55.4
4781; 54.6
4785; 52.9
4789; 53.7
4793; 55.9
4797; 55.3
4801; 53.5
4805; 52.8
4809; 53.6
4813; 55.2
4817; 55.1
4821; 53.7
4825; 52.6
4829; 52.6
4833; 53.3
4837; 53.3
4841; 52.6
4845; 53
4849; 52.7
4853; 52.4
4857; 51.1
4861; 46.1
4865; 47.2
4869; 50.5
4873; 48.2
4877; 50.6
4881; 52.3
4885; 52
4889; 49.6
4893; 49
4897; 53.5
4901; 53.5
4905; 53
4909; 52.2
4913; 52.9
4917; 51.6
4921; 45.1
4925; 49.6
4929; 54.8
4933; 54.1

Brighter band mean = 53.9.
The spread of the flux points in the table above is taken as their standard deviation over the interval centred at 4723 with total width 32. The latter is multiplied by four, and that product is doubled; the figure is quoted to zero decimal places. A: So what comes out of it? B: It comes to 9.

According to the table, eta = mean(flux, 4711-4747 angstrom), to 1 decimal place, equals 52.6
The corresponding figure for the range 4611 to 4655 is 51.2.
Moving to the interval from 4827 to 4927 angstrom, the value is 51.1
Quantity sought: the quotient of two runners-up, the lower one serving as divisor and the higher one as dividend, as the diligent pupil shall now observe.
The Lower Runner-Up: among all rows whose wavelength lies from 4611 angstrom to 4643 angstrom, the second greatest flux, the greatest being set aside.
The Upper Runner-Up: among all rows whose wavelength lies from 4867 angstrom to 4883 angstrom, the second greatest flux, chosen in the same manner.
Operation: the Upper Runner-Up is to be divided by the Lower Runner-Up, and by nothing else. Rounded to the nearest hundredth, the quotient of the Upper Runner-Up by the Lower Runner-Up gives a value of 0.97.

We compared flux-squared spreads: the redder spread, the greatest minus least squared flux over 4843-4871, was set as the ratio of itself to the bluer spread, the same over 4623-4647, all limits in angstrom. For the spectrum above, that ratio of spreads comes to 6.0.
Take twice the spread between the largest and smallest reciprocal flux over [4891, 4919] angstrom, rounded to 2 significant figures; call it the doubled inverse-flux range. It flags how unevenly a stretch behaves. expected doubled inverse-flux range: 0.0034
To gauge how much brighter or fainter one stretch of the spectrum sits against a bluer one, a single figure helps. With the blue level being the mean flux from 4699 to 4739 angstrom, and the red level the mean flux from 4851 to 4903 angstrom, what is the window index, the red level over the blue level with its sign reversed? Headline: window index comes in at -0.98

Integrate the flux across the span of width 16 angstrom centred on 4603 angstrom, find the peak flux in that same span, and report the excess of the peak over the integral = -768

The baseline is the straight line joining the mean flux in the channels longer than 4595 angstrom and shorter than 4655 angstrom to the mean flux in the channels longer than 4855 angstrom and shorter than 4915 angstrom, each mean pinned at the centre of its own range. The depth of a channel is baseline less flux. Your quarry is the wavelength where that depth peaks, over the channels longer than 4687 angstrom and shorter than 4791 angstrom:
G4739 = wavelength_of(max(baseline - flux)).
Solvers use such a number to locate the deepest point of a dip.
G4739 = 4705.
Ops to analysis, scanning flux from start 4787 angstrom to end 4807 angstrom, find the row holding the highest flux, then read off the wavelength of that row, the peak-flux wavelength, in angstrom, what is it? 4793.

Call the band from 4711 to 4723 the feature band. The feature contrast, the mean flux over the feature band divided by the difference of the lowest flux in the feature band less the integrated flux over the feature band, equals -0.091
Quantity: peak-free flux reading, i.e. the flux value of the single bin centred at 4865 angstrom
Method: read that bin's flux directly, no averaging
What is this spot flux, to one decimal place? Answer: 47.2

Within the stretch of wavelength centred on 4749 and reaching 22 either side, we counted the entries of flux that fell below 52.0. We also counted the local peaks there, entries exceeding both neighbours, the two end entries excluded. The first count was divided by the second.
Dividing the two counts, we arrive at 6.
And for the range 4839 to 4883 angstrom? 3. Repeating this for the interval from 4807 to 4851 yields 0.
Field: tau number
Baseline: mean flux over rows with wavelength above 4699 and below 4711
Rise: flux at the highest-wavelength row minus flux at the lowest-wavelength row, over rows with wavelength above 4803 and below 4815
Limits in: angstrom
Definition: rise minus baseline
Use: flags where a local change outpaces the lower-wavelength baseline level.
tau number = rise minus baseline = -47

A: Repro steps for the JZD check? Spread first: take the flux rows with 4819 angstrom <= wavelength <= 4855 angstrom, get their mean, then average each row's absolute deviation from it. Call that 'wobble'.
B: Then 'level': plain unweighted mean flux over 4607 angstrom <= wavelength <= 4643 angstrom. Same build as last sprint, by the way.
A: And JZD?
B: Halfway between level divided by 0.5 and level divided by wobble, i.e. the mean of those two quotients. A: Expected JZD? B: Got 122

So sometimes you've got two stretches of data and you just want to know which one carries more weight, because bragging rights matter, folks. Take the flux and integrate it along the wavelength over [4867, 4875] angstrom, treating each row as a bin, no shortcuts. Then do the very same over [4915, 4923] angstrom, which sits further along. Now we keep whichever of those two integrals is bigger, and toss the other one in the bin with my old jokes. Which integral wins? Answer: 395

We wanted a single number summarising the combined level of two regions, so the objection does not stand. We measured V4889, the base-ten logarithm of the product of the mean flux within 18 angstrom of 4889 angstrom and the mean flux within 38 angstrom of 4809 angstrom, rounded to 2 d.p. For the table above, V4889 3.44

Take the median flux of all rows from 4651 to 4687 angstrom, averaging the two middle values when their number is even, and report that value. 52.10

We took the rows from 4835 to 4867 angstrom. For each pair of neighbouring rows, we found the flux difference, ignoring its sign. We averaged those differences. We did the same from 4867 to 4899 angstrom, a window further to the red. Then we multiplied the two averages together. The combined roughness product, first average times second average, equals 2.6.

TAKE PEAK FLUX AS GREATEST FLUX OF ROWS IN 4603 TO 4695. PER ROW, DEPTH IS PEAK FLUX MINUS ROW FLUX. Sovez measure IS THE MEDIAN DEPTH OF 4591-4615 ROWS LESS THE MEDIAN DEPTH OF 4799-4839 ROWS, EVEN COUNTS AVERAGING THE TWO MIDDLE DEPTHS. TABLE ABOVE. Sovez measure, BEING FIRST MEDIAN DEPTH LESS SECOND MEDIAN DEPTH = 2.5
